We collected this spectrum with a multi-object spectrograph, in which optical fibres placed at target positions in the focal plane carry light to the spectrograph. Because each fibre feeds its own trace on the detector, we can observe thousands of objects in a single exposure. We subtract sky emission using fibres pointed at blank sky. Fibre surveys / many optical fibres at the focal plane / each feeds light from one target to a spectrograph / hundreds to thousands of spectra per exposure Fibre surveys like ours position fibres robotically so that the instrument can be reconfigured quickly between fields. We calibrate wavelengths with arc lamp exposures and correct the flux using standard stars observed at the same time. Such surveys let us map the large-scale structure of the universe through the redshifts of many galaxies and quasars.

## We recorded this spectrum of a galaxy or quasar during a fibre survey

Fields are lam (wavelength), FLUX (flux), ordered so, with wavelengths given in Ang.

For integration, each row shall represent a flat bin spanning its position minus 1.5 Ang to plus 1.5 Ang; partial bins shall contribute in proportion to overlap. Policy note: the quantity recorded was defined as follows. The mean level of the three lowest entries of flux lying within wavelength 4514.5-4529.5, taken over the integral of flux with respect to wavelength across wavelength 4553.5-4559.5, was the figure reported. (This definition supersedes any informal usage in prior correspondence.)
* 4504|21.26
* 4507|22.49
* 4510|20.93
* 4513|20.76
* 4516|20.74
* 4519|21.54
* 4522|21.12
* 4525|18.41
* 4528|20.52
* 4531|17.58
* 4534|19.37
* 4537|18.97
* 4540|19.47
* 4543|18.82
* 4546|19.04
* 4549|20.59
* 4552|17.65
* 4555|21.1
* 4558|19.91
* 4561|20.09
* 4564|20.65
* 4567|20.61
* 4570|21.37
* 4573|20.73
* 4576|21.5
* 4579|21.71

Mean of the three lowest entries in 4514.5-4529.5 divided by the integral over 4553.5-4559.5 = 0.162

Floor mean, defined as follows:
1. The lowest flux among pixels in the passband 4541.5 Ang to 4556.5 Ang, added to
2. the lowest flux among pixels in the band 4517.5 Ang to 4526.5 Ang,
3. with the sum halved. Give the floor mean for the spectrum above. 18.0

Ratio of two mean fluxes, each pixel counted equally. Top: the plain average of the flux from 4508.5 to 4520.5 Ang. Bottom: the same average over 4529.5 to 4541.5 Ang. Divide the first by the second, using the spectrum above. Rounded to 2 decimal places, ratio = 1.11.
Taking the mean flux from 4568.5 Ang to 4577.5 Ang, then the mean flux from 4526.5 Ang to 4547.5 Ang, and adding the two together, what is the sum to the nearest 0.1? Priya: 40.3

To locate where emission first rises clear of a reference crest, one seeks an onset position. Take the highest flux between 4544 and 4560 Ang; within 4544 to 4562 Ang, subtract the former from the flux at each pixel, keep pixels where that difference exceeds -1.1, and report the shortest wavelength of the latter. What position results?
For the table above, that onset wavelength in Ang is 4549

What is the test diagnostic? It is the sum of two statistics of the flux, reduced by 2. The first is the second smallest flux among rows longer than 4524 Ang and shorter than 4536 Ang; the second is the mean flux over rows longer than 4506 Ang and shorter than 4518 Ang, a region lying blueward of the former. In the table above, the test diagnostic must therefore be 37.6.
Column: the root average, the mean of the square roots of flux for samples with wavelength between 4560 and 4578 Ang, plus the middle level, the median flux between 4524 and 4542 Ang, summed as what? 23.7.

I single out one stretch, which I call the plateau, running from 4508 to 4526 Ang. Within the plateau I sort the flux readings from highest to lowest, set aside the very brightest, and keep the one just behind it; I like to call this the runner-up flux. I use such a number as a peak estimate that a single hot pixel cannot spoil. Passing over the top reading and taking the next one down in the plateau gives 21.12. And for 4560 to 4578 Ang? 21.37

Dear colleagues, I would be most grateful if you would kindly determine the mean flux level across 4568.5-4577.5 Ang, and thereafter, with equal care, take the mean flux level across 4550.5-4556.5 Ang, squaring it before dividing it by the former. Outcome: 17.7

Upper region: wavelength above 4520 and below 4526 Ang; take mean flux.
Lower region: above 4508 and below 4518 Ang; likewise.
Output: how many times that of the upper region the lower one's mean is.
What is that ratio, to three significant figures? 1.05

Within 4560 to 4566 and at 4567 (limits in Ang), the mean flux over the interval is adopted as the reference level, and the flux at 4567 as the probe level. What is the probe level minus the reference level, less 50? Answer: -49.8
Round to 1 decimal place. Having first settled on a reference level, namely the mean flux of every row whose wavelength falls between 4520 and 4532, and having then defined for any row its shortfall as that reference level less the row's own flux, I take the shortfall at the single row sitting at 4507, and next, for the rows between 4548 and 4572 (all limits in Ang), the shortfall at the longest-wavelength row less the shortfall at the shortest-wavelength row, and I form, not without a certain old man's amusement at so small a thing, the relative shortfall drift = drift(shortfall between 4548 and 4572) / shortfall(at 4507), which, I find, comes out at 0.3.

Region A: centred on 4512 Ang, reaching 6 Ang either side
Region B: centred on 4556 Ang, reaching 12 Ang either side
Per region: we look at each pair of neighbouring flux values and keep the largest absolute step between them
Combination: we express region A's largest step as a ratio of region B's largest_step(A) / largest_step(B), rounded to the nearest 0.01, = 0.45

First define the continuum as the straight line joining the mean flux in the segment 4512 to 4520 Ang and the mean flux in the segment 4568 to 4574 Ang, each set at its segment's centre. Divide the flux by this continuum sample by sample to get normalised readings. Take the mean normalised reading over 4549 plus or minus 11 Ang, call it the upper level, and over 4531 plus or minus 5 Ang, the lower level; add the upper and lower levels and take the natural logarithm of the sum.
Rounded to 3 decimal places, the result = 0.609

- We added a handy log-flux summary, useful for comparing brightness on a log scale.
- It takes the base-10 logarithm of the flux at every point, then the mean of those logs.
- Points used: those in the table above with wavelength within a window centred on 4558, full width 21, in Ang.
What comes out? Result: 1.30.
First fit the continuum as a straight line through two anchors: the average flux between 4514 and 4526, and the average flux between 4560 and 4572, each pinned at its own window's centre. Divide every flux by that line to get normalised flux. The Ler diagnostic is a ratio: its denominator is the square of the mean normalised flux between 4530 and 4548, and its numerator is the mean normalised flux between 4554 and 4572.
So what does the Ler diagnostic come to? 1.18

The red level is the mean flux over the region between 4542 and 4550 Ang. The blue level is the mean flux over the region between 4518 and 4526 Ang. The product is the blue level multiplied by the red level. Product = 397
